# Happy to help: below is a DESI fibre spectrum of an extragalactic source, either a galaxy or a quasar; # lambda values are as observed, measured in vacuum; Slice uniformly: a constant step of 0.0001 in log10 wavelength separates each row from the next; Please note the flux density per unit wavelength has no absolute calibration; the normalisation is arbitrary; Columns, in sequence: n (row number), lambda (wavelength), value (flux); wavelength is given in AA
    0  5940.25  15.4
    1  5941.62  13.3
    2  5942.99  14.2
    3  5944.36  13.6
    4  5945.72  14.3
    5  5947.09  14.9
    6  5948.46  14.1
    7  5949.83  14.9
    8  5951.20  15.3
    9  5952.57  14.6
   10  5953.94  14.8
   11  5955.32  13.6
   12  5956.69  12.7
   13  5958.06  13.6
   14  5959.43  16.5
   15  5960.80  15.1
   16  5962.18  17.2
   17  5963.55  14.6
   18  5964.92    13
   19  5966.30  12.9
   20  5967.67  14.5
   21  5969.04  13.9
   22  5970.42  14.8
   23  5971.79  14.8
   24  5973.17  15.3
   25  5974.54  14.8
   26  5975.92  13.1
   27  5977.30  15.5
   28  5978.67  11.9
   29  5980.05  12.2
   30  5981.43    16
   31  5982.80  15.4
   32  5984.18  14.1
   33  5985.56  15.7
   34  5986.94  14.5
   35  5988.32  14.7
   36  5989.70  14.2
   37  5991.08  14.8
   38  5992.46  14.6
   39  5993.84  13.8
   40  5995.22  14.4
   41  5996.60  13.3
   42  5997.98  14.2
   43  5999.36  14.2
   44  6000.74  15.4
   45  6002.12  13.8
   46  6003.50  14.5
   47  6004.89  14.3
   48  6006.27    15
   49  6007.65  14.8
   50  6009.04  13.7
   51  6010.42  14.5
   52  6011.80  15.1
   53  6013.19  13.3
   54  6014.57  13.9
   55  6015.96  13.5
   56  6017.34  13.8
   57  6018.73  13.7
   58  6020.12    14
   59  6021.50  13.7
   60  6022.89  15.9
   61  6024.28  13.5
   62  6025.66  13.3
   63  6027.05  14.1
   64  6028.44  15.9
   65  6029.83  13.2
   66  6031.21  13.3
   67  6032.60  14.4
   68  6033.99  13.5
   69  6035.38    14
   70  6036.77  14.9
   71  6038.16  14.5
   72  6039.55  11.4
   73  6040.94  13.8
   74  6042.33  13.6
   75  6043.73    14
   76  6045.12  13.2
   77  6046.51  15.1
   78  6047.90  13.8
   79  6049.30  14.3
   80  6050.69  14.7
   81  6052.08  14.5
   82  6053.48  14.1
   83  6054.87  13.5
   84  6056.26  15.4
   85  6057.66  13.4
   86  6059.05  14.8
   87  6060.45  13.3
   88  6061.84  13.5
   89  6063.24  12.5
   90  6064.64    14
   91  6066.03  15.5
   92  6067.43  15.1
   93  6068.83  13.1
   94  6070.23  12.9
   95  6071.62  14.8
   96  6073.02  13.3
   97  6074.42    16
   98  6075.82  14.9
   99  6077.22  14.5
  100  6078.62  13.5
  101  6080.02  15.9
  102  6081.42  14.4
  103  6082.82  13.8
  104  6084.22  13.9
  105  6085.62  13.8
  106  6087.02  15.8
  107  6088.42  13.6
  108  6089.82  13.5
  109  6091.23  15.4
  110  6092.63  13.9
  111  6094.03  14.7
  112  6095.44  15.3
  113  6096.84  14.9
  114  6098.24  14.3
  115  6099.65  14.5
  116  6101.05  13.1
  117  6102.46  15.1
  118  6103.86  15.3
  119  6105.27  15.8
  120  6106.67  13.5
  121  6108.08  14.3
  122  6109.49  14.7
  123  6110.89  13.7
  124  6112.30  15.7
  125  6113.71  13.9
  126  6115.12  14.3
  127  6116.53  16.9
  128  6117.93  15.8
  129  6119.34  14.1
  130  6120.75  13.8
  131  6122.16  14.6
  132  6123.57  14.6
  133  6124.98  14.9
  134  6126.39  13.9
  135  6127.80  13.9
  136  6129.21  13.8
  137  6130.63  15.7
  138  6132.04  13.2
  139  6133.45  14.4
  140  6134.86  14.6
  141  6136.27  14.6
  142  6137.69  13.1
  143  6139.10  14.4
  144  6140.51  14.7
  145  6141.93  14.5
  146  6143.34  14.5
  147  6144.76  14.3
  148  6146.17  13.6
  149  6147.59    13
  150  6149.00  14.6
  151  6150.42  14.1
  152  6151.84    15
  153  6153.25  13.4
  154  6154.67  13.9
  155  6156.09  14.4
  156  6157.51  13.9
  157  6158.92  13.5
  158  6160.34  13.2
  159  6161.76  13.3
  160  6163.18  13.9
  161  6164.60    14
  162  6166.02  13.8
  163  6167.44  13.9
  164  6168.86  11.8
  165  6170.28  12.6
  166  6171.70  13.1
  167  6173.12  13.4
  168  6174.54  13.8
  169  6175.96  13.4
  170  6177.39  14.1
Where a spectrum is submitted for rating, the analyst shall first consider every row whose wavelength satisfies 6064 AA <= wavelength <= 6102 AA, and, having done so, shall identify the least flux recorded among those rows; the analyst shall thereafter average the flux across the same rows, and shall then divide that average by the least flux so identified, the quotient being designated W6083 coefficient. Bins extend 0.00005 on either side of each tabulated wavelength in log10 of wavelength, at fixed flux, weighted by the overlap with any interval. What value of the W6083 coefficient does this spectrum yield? 1.12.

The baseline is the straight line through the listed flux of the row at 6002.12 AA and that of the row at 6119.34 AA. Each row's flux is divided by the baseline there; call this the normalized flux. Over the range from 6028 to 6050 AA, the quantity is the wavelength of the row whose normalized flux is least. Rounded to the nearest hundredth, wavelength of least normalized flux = 6039.55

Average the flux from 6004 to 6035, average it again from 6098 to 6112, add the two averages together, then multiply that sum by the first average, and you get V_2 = 403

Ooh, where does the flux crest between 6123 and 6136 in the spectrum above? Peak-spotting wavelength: 6130.63 AA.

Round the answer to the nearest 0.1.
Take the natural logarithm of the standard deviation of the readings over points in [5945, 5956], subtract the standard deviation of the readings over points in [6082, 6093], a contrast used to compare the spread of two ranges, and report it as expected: -1.5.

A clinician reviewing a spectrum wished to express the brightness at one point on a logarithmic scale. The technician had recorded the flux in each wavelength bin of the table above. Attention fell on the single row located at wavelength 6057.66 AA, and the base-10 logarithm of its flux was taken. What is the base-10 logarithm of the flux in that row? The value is 1.13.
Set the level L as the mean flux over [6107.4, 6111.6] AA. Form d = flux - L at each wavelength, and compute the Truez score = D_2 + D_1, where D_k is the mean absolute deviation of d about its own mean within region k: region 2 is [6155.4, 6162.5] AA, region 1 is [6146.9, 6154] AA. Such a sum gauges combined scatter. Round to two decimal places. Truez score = 1.05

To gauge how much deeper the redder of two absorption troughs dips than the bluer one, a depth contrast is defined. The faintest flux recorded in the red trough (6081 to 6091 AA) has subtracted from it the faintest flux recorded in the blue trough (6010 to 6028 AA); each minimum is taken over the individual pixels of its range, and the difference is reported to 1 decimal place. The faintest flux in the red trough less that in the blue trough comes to 0.2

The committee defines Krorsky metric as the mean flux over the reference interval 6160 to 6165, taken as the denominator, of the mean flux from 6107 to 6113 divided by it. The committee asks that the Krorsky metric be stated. 1.07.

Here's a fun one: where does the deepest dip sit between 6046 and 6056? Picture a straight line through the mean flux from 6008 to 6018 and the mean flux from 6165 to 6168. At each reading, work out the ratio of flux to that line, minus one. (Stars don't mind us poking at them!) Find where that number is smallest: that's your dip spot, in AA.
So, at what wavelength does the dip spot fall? 6054.87 AA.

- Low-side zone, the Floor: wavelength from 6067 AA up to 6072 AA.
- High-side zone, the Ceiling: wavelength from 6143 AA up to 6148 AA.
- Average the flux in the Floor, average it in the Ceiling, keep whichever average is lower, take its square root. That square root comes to 3.72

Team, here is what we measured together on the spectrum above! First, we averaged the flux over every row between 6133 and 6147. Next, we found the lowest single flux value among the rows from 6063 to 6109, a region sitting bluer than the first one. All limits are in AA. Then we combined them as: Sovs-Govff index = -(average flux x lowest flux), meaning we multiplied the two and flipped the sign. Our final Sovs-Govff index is -178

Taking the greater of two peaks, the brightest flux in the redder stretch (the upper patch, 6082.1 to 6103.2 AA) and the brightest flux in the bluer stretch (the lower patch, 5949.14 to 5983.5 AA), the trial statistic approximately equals 17.2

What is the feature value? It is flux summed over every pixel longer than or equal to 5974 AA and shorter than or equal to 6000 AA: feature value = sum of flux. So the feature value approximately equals 271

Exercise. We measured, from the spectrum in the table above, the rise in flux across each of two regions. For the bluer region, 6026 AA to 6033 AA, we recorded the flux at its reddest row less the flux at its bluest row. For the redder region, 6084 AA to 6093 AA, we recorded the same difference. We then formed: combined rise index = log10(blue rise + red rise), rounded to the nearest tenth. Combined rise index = -0.5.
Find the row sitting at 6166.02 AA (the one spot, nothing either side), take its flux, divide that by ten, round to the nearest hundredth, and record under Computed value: 1.38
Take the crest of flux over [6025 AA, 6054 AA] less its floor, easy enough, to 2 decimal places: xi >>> 4.50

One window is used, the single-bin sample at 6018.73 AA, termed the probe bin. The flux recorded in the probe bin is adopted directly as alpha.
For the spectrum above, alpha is 13.7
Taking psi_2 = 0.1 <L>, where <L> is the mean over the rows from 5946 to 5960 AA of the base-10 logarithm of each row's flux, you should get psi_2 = 0.116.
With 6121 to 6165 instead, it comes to 0.115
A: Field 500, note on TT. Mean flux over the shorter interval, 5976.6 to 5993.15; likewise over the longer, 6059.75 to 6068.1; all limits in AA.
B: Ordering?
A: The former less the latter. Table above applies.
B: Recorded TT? 0.48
